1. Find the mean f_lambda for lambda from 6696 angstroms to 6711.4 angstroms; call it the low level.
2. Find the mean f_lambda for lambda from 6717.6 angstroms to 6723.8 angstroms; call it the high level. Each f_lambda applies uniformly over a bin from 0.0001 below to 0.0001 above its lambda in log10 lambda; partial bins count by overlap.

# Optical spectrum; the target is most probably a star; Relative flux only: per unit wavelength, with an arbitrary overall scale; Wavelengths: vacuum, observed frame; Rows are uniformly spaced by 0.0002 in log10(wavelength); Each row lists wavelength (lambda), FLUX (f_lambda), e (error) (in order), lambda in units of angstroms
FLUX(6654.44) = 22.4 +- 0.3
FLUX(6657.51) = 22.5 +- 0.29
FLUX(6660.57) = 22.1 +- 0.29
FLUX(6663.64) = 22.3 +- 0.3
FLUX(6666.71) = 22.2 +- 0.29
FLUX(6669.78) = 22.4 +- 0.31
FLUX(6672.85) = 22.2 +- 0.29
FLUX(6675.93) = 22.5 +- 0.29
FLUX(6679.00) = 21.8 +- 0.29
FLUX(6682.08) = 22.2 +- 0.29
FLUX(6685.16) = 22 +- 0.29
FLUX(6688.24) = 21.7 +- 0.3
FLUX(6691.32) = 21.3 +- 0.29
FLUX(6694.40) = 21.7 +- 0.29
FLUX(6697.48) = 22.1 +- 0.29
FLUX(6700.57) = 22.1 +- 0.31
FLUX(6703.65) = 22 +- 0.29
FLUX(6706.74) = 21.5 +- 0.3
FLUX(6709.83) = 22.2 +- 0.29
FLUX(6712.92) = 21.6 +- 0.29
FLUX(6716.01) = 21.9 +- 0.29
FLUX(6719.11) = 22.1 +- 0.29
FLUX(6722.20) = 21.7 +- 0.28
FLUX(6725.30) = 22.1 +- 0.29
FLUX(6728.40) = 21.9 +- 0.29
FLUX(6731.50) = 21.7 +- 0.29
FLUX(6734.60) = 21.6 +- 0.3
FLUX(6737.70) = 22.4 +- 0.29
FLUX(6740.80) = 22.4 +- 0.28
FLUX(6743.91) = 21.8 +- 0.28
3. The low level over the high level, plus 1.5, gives 2.50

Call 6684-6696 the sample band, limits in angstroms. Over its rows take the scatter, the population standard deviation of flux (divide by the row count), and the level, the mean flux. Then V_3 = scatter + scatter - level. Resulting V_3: -21.2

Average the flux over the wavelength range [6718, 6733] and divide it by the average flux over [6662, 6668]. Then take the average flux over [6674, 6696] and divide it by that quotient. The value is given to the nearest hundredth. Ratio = 22.24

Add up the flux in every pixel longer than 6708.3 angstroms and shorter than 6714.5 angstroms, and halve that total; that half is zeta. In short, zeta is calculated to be 21.9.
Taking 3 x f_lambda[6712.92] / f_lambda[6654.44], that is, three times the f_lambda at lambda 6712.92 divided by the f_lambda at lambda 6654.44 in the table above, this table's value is 2.89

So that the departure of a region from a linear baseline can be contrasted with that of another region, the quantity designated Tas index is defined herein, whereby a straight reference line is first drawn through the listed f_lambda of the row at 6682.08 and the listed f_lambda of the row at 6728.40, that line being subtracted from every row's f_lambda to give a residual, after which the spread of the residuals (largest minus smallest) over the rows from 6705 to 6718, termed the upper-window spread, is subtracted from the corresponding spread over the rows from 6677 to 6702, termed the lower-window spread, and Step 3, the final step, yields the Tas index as 0.14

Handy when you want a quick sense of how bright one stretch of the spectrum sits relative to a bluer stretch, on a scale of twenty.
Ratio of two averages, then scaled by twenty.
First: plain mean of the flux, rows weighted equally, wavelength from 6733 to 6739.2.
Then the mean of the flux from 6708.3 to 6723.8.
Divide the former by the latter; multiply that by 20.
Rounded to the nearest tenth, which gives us 20.1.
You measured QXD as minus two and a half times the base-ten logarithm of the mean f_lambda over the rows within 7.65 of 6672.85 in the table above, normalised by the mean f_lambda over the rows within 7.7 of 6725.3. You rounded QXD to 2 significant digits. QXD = -0.016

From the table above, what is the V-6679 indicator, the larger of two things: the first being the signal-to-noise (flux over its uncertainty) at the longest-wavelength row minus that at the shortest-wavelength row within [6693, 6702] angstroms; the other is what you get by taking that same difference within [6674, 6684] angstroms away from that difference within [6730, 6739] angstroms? 3.4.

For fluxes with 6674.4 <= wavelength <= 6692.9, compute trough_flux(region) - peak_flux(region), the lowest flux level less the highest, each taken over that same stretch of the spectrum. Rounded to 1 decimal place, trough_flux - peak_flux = -1.2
